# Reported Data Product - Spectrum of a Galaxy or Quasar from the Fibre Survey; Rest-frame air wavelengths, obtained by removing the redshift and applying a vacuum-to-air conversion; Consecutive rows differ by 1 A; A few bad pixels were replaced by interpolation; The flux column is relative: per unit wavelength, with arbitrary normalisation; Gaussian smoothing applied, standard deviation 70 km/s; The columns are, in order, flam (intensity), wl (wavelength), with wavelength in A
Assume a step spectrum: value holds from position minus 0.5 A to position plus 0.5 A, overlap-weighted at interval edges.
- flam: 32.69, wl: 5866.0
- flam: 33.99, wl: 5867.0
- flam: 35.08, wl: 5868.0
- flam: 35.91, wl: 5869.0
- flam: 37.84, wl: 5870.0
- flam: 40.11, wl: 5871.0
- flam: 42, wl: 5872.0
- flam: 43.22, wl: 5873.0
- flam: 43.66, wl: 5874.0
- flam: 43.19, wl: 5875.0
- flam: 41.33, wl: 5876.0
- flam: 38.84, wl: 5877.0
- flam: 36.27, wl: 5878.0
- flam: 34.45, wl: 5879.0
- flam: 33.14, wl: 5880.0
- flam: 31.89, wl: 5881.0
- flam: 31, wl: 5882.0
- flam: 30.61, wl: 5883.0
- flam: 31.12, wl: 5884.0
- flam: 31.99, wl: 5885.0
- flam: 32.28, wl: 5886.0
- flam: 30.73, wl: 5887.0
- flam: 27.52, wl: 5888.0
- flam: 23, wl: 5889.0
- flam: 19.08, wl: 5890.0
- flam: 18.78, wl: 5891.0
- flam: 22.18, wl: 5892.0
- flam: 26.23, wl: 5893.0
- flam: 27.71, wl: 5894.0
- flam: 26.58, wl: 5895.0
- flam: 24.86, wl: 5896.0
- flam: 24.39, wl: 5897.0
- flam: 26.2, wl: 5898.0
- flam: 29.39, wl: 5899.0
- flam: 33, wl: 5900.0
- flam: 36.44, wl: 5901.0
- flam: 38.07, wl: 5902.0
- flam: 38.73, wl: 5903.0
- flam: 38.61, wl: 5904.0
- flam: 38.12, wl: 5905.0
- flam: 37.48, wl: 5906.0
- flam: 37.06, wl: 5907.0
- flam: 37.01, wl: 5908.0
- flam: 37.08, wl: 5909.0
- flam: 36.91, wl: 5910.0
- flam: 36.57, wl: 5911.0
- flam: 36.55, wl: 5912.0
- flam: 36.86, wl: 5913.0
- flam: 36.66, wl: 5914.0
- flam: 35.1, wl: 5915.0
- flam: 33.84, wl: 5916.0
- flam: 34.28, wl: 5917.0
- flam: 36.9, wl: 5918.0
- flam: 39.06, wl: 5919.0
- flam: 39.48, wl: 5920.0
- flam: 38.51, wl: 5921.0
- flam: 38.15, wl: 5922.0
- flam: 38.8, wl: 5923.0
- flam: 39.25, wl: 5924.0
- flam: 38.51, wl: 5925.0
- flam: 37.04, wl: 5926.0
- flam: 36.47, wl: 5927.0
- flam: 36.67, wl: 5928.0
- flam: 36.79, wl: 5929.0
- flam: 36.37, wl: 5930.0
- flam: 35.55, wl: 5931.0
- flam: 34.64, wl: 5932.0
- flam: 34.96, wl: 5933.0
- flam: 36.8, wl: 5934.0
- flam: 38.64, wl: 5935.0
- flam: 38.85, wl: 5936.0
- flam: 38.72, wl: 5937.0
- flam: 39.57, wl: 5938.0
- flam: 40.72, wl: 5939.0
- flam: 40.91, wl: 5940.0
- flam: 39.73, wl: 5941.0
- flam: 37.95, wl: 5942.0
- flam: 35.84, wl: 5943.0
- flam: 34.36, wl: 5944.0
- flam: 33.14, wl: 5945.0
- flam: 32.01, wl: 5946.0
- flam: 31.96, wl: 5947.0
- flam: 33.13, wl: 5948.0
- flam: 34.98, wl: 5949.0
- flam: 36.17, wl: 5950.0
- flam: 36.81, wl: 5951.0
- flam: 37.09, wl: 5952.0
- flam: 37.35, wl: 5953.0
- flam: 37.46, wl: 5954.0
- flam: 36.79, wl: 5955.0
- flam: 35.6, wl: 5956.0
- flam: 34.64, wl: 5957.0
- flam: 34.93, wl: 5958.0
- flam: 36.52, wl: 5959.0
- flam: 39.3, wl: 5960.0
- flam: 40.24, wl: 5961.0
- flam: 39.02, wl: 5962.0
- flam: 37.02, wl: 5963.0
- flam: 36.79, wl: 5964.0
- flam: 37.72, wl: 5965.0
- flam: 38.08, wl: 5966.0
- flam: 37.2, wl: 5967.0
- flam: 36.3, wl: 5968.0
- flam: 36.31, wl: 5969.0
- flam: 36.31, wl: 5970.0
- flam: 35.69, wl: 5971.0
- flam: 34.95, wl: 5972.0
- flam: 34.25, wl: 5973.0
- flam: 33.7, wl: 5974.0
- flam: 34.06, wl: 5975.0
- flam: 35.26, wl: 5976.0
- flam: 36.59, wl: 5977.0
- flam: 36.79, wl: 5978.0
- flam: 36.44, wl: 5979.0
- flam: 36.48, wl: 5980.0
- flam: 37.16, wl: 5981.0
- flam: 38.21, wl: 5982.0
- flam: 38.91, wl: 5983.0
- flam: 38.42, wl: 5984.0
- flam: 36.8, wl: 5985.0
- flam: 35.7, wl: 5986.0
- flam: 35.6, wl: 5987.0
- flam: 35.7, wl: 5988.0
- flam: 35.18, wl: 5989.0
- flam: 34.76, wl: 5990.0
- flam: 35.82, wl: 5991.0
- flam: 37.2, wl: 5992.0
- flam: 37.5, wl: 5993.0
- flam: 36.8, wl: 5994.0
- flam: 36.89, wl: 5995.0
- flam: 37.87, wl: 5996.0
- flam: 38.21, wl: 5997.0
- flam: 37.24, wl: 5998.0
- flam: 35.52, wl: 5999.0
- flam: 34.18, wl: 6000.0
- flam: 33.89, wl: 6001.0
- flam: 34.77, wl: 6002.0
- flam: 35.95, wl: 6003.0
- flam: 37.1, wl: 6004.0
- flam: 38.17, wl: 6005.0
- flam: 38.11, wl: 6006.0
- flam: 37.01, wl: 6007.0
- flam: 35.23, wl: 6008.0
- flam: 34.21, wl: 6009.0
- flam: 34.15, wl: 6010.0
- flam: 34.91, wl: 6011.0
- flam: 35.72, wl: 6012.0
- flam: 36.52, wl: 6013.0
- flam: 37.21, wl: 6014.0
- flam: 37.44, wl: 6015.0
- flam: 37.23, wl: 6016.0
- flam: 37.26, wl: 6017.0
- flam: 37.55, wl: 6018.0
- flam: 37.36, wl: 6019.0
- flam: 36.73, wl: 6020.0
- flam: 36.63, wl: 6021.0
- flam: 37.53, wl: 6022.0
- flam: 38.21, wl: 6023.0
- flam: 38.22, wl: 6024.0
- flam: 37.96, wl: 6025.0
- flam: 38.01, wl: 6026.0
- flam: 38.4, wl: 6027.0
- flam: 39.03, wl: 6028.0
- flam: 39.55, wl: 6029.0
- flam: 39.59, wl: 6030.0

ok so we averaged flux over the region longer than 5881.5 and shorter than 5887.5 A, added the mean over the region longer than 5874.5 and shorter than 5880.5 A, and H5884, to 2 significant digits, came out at 69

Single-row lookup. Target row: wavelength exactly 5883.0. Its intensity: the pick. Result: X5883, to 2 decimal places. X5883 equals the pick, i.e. 30.61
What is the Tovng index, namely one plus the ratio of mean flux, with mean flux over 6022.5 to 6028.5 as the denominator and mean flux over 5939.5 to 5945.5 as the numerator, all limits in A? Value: 1.97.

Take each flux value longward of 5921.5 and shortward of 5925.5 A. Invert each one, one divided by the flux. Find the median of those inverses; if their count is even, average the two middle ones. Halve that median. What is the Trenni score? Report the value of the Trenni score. 0.0129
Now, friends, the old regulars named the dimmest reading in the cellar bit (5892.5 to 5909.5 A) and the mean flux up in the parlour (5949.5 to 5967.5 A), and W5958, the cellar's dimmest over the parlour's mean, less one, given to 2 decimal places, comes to -0.34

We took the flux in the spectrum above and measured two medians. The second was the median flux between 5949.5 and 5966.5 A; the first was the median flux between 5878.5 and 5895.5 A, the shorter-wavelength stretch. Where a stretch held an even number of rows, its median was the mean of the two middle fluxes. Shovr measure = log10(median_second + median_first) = 1.83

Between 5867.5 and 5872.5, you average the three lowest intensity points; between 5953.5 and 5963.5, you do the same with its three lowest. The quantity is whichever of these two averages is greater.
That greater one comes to 36.3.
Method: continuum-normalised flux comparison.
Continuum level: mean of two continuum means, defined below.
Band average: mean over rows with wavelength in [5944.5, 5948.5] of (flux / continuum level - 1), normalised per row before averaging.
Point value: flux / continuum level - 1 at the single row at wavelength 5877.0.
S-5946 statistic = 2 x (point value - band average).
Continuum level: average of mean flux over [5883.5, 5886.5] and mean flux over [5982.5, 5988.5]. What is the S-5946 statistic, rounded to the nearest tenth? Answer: 0.4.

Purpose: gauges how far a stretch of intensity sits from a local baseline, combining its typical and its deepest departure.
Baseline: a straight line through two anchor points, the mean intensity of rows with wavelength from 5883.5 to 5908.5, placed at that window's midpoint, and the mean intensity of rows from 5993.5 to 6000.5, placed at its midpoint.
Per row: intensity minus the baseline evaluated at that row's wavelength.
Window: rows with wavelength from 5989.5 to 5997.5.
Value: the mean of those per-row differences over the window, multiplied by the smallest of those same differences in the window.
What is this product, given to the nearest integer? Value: -1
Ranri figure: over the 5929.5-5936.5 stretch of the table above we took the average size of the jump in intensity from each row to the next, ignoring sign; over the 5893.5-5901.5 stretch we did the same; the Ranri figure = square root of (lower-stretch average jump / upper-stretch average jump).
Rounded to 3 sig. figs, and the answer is 1.49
